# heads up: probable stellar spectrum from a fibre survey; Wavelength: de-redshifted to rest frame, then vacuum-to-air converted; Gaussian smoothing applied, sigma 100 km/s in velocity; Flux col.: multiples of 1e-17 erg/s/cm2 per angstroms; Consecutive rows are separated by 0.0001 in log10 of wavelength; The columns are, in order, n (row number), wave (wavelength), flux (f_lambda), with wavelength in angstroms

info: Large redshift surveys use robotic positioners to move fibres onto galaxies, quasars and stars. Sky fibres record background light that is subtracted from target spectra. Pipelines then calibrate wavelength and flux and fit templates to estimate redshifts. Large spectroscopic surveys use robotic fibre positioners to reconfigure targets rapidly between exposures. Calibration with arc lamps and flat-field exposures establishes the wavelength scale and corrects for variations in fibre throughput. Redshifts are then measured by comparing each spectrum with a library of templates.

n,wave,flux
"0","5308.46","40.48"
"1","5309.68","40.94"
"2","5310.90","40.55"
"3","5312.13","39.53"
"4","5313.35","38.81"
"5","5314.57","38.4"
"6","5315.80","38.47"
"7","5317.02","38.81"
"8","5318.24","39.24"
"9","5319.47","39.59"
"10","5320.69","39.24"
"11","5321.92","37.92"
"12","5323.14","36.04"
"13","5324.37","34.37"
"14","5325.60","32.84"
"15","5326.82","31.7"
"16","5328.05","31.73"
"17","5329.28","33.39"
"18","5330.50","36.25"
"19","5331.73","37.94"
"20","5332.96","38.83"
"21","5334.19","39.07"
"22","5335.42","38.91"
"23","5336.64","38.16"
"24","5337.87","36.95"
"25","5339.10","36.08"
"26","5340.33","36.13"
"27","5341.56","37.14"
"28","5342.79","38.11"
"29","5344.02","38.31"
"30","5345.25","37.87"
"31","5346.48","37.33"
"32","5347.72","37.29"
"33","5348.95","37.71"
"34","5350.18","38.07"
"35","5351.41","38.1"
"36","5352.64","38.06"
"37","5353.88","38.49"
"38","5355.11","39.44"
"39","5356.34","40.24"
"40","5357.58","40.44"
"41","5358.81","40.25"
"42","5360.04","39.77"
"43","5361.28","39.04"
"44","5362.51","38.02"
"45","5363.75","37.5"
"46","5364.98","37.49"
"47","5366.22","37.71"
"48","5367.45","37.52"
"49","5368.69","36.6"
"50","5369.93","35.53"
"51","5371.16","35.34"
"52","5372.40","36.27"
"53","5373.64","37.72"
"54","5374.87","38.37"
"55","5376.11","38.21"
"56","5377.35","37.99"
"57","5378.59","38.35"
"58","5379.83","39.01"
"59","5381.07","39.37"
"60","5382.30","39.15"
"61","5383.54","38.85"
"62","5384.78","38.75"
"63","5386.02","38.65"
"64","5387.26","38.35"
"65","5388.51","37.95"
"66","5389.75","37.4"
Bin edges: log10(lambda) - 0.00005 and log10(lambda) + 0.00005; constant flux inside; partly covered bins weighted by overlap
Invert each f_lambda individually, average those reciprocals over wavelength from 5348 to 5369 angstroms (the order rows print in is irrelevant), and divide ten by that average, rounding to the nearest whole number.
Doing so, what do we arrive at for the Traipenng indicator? 385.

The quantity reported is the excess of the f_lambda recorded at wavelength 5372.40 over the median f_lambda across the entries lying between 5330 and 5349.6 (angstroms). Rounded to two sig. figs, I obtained -1.5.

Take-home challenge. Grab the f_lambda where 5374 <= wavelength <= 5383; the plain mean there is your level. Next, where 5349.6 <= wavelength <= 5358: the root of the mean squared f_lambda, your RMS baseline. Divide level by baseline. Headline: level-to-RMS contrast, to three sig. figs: 0.991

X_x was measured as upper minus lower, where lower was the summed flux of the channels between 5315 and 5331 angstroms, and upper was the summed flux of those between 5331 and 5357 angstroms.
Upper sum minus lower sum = 329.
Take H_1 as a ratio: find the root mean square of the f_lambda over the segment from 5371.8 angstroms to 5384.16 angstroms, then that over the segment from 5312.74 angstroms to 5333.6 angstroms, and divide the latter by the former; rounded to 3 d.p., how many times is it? 0.959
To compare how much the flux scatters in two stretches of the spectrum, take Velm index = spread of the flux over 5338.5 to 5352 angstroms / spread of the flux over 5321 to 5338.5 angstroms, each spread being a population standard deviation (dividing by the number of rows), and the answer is 0.28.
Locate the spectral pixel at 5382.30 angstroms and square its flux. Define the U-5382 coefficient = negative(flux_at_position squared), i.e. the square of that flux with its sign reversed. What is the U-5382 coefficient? -1533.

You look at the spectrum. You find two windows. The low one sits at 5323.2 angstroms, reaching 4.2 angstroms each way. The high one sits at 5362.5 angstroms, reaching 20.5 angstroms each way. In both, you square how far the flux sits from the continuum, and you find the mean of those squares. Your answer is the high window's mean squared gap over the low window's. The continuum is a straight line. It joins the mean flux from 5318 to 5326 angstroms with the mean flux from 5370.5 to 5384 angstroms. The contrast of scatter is 0.17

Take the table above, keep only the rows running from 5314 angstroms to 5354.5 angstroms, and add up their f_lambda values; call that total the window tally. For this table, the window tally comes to 1227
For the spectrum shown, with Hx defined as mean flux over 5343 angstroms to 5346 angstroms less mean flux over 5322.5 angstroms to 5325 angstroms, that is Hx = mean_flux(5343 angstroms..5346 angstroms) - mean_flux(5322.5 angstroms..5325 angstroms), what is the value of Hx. 2.9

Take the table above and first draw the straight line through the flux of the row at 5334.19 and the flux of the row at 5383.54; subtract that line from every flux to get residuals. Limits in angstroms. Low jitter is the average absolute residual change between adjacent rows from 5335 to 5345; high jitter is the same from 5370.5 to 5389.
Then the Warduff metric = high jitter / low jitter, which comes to 0.61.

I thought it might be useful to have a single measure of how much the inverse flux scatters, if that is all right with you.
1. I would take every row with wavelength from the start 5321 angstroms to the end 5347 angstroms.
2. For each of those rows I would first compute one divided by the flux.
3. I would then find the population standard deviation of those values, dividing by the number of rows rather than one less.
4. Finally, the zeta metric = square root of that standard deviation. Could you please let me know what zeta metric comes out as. 0.0427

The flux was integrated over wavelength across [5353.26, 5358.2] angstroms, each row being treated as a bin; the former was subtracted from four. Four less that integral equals -192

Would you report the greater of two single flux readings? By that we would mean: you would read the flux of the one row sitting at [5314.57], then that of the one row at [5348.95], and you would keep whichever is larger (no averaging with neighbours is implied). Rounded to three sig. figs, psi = 38.4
